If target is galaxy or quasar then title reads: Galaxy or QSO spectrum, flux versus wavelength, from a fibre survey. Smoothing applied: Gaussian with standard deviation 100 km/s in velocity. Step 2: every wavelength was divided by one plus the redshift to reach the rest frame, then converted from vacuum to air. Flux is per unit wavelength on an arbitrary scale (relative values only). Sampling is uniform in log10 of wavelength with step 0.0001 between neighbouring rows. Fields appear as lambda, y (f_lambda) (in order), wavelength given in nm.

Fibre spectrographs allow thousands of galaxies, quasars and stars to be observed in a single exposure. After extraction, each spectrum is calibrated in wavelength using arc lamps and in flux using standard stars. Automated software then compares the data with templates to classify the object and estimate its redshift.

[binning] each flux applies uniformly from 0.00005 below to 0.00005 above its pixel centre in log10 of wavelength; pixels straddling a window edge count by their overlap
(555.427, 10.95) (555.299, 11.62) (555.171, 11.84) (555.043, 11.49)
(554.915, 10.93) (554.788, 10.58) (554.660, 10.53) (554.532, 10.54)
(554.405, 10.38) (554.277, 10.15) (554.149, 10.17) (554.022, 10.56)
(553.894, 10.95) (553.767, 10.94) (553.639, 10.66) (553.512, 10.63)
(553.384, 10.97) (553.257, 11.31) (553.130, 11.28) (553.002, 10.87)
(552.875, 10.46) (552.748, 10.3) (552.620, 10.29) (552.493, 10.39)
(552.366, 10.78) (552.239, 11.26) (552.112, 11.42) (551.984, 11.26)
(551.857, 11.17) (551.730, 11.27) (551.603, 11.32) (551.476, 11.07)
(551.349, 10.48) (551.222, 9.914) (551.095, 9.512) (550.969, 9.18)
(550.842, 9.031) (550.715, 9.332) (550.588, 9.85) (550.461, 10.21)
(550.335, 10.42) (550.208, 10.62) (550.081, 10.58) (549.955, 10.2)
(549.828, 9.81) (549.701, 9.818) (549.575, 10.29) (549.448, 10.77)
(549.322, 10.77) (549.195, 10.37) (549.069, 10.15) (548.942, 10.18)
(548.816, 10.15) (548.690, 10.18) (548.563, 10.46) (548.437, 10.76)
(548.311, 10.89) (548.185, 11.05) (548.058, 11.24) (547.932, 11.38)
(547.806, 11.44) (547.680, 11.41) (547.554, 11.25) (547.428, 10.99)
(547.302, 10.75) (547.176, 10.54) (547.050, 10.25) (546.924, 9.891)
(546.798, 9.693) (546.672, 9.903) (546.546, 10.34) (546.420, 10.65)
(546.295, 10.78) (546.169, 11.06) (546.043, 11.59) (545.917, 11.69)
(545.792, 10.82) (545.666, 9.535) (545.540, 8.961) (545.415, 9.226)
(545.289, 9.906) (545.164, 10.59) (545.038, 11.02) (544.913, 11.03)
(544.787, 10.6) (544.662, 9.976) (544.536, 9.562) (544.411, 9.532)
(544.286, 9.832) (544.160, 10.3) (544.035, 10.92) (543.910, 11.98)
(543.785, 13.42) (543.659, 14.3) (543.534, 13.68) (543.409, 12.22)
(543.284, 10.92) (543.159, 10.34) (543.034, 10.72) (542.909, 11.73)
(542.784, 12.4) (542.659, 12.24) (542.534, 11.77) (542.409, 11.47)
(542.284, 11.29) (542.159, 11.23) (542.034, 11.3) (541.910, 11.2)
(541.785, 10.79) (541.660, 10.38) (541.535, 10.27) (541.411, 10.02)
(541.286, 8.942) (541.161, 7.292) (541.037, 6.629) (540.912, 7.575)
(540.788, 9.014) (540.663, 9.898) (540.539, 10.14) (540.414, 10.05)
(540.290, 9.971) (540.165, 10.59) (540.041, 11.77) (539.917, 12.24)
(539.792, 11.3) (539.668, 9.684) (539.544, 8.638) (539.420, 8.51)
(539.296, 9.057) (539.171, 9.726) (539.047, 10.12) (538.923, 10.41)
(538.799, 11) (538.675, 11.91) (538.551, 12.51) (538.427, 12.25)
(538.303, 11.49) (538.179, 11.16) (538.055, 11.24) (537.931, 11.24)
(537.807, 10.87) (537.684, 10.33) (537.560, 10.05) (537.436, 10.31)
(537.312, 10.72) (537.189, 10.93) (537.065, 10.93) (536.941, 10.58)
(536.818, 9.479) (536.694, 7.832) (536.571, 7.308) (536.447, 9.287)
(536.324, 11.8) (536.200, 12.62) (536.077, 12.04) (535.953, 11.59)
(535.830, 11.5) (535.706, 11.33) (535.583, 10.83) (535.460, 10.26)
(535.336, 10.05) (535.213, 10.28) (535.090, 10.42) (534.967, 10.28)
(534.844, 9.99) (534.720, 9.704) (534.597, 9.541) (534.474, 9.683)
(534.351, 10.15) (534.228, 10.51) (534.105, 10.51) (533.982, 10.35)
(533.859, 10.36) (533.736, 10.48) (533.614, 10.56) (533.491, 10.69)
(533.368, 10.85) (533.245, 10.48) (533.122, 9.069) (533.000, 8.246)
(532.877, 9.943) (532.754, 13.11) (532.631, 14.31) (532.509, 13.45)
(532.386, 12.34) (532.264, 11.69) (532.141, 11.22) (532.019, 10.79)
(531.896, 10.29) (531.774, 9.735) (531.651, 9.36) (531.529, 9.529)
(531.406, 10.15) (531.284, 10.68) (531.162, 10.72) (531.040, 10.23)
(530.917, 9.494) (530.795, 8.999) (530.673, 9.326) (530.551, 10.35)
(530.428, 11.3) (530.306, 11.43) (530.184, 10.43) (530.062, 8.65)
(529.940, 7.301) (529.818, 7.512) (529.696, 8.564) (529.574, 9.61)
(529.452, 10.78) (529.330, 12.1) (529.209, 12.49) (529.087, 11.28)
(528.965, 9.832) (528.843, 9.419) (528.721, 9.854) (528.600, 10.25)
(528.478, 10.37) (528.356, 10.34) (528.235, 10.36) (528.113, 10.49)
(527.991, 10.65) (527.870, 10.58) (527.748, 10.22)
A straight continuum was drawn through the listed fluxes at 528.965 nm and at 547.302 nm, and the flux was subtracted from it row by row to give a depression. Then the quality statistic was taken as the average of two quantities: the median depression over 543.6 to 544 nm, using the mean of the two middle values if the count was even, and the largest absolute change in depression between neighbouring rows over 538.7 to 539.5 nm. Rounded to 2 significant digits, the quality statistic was -1.1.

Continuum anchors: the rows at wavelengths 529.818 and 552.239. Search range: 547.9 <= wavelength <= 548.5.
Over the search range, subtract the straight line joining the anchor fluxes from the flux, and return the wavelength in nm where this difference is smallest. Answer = 548.437 nm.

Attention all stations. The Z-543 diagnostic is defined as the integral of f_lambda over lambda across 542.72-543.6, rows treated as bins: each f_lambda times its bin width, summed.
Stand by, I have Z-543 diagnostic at 10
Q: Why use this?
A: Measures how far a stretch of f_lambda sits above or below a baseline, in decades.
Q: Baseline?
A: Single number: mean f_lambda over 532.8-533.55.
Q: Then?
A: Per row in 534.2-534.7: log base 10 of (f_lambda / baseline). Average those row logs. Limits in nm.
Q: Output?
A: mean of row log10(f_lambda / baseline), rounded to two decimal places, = 0.00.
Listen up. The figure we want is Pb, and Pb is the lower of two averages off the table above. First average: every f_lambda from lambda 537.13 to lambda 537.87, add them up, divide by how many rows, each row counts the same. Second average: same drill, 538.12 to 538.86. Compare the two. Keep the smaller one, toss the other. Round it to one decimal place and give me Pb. 10.5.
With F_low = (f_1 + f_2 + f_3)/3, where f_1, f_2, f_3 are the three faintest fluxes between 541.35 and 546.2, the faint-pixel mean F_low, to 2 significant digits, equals 9.2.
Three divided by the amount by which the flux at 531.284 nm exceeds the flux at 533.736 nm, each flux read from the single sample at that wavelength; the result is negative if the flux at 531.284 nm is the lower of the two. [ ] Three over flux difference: 15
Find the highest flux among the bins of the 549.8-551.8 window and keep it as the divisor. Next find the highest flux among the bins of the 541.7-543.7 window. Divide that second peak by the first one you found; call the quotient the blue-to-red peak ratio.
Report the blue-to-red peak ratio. 1.26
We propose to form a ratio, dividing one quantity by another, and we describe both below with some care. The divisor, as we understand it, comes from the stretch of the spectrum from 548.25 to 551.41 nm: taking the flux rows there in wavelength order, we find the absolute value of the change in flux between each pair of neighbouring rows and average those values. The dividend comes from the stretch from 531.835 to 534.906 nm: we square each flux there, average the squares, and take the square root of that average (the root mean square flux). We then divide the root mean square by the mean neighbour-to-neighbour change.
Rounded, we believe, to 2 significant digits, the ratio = 42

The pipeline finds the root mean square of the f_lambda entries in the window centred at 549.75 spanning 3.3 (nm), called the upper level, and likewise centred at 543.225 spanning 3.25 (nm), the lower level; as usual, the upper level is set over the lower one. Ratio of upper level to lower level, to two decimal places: 0.90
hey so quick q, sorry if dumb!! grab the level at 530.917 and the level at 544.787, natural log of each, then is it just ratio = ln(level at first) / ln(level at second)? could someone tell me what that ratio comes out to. 0.953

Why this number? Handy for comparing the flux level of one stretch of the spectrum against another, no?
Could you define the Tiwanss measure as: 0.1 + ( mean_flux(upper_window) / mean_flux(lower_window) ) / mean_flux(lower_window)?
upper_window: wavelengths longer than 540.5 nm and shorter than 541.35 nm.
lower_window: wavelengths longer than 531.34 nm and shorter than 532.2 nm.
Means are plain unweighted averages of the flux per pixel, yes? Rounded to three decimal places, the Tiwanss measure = 0.182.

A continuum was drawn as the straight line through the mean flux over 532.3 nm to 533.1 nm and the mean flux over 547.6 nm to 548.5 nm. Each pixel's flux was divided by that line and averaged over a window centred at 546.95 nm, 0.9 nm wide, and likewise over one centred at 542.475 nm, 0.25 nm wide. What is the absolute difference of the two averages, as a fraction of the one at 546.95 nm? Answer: 0.12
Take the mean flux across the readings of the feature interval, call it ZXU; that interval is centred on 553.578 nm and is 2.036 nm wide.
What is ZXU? 10.7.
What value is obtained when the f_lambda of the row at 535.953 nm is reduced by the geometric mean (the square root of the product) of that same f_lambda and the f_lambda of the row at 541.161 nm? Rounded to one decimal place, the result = 2.4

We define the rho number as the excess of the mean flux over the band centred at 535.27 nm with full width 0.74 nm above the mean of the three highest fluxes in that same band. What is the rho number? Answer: -0.2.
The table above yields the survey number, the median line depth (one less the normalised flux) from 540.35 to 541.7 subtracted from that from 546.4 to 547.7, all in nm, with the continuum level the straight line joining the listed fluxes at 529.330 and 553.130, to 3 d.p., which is -0.072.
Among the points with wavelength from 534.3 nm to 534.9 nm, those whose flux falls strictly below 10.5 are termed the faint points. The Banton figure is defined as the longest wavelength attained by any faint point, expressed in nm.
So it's 534.844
